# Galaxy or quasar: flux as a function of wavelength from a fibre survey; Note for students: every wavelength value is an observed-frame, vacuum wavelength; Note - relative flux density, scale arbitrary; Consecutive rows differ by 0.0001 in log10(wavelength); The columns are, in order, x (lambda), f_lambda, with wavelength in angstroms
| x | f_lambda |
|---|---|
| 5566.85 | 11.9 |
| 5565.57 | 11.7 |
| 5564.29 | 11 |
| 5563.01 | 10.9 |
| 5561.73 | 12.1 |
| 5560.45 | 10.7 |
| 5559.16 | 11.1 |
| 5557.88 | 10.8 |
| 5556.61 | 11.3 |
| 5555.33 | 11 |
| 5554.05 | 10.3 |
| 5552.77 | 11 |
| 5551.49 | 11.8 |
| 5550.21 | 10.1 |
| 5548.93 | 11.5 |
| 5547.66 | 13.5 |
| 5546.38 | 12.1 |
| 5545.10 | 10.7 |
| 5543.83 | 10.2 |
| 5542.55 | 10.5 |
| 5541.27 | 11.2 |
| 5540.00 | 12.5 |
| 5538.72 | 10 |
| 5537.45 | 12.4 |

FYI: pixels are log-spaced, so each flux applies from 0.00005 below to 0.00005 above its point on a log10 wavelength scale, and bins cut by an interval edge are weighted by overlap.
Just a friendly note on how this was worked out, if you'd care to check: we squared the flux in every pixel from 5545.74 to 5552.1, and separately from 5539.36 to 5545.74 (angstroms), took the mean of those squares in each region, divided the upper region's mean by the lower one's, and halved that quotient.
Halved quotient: 0.575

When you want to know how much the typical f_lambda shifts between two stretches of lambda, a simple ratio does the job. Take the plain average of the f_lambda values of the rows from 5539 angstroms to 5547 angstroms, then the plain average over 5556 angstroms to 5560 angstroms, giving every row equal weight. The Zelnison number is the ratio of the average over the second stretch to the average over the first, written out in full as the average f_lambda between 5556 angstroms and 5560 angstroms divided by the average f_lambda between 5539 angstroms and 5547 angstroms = 0.99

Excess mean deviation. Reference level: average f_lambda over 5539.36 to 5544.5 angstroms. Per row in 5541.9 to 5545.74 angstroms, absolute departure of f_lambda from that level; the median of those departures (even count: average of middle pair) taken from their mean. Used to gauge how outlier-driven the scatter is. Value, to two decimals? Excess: 0.03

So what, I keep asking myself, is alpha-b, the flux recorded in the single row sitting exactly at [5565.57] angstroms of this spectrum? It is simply 11.7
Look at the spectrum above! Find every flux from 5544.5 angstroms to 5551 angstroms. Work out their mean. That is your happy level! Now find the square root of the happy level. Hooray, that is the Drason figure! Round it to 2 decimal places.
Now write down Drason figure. 3.40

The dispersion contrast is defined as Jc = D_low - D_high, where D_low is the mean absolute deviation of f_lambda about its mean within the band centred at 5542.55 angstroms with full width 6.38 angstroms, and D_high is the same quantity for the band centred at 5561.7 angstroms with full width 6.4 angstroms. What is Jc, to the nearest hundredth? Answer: 0.29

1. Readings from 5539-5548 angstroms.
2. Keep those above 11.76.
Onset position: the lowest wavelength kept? 5540.00 angstroms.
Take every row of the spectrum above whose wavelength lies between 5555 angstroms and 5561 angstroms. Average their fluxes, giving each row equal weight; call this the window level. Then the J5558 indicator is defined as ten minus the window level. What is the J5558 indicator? -0.98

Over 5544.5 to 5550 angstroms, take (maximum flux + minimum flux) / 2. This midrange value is 12.1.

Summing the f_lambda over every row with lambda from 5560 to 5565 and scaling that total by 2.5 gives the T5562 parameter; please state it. 112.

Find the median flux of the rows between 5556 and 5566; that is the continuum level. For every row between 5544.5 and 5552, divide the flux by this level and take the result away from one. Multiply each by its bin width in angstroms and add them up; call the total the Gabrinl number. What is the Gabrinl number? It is -0.39 angstroms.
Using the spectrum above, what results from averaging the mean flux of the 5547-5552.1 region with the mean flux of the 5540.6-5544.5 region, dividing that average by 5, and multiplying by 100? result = 224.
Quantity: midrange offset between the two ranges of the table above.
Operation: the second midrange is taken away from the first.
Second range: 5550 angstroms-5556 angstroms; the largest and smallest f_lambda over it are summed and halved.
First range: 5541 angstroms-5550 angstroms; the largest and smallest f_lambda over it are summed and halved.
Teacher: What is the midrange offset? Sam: 0.90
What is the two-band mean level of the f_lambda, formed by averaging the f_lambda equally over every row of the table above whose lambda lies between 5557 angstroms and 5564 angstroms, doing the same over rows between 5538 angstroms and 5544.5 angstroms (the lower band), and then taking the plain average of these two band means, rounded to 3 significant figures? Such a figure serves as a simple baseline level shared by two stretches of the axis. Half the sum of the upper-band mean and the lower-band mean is 11.0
